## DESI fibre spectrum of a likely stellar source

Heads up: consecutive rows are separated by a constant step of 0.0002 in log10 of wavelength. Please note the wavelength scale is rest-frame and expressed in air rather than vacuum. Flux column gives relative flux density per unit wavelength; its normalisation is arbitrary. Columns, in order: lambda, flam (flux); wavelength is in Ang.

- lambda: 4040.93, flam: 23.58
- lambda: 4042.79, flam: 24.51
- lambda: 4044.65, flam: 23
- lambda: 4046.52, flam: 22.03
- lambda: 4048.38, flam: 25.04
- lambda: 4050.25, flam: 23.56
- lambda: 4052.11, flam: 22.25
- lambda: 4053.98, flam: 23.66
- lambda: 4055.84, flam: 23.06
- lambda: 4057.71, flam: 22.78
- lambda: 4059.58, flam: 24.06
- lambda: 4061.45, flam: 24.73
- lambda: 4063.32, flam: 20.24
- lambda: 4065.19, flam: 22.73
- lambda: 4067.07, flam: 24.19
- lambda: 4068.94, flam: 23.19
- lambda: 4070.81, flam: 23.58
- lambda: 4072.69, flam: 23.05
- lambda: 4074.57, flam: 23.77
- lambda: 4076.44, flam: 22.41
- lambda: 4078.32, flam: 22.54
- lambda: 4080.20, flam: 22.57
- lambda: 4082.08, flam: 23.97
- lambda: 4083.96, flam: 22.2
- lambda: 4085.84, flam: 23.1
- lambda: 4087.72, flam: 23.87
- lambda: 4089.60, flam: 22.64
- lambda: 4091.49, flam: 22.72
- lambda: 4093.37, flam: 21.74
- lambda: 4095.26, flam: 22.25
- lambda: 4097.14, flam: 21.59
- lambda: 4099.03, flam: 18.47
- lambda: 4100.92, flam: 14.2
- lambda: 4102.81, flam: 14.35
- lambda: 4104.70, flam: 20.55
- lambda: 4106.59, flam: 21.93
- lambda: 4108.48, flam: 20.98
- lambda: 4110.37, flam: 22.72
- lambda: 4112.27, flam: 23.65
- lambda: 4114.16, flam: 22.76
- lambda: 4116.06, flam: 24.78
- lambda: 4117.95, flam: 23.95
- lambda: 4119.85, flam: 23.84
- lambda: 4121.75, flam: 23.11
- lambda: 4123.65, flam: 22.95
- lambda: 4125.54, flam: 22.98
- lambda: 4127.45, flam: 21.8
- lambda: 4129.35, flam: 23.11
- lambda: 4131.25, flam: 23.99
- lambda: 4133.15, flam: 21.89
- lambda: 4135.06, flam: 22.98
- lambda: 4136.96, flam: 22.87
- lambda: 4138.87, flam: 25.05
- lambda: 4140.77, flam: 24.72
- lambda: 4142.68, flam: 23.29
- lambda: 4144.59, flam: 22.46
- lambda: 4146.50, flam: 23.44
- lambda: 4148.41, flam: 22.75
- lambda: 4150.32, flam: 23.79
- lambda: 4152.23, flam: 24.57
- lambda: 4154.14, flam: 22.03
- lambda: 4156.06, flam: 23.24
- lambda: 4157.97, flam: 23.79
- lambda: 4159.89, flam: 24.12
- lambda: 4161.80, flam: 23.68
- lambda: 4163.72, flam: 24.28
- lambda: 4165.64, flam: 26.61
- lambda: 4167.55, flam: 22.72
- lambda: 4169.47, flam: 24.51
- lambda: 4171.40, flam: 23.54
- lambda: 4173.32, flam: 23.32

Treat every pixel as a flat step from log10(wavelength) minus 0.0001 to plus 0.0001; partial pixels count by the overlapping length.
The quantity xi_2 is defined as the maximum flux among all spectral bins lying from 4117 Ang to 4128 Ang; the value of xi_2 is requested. 23.95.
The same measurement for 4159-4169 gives 26.61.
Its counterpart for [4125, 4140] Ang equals 25.05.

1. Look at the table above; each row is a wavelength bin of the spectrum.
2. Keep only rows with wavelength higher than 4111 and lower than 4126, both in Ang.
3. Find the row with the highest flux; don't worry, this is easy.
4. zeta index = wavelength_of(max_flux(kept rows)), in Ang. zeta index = 4116.06 Ang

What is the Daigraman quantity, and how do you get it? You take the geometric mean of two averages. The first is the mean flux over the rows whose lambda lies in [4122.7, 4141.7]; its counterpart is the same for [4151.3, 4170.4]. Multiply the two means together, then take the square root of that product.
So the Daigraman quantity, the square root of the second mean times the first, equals 23.6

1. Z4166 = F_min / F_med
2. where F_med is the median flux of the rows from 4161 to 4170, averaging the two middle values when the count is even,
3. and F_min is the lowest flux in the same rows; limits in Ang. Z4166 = 0.936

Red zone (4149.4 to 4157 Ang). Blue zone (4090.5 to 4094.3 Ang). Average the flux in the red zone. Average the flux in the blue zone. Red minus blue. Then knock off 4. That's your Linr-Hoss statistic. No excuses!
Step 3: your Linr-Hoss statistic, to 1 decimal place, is -2.8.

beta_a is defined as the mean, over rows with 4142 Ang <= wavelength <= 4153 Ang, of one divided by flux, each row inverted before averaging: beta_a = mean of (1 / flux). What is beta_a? 0.0428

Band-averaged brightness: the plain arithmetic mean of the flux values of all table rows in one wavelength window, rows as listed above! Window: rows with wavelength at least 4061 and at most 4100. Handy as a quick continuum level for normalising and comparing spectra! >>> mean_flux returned 22.6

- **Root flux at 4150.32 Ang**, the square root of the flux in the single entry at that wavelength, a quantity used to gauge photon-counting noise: 4.88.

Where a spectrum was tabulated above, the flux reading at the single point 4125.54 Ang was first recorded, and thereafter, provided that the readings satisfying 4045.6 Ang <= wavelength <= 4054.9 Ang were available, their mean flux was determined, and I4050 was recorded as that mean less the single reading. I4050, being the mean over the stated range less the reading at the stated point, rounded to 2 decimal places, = 0.33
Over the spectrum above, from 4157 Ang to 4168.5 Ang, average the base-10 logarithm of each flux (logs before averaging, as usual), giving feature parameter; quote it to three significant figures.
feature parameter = 1.38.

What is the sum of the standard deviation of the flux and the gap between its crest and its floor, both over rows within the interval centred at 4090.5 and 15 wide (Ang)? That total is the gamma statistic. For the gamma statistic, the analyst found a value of 3.0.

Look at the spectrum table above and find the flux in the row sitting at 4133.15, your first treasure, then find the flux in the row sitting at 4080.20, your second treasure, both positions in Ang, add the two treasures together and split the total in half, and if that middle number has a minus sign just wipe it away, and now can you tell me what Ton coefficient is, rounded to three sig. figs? 22.2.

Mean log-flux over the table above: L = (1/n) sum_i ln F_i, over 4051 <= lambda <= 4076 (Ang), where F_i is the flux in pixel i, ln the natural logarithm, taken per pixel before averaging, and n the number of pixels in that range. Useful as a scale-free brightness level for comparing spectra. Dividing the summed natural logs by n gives 3.142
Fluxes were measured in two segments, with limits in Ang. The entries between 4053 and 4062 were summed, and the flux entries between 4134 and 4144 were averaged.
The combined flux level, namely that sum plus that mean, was 142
